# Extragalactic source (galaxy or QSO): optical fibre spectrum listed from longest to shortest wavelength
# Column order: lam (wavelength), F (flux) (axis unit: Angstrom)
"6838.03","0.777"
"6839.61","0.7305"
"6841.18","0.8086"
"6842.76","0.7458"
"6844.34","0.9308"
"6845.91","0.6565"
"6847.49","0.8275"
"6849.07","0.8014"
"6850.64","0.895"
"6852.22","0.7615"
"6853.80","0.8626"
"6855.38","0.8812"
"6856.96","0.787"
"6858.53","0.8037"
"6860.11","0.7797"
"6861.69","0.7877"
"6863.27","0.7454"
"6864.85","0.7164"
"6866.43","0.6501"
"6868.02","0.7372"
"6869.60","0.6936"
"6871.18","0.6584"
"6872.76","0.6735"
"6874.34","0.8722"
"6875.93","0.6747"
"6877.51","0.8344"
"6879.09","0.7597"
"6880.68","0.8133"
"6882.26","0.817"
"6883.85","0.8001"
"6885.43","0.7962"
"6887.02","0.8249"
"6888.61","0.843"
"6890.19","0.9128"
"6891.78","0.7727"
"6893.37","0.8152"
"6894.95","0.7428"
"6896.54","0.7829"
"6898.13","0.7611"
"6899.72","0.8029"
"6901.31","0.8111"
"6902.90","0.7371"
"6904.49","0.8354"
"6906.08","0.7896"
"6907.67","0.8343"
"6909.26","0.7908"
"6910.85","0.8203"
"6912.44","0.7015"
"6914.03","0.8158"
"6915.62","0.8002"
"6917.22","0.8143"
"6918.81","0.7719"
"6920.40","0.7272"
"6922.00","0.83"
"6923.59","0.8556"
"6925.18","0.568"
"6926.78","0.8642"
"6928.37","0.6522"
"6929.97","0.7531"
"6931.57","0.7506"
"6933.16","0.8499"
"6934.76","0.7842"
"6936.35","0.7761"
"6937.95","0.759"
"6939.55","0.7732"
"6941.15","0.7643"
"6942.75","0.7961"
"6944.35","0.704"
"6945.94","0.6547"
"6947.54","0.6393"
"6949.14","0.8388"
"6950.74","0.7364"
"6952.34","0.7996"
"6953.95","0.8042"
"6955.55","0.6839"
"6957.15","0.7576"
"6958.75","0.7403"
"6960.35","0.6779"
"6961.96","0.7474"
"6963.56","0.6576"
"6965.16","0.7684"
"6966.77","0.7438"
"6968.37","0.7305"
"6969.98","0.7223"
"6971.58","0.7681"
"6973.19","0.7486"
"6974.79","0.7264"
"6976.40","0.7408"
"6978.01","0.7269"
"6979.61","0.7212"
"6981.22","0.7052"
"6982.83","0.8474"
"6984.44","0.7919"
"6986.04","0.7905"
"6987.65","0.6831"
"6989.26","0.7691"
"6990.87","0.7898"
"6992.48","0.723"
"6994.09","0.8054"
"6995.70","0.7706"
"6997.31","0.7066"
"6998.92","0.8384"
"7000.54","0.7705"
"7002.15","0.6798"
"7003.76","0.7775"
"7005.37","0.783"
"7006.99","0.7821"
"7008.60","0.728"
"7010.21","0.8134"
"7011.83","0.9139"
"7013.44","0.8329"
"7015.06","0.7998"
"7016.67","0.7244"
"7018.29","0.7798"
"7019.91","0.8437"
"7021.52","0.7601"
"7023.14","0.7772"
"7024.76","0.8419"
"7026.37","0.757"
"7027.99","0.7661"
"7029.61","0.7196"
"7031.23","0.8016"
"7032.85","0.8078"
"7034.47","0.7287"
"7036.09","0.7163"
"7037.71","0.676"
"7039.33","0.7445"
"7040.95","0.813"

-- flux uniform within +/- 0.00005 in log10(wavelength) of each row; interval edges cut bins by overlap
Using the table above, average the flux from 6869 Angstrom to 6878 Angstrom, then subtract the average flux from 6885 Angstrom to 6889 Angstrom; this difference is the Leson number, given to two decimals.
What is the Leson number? -0.09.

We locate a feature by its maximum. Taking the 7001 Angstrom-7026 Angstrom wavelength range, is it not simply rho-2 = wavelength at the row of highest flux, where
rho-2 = 7011.83 Angstrom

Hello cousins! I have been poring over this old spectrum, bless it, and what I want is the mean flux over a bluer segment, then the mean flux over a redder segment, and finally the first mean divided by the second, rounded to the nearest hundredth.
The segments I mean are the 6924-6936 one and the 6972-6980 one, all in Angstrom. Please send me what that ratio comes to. 1.02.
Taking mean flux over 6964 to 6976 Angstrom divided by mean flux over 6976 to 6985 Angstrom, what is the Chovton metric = 0.98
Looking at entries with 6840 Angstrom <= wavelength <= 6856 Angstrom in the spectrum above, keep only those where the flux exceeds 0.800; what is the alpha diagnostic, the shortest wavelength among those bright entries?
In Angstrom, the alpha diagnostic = 6841.18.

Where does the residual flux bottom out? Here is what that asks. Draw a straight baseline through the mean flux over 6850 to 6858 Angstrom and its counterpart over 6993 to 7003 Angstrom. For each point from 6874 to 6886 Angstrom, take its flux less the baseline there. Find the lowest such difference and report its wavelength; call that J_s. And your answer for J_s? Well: 6875.93 Angstrom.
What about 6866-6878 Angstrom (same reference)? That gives 6866.43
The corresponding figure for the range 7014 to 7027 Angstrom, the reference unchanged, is 7016.67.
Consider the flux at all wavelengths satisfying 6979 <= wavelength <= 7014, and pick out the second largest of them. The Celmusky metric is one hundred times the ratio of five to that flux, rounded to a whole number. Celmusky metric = 590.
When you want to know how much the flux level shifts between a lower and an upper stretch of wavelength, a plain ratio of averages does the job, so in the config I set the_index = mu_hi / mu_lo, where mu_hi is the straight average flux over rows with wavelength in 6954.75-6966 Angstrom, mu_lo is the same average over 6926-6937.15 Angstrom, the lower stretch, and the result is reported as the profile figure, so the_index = 0.927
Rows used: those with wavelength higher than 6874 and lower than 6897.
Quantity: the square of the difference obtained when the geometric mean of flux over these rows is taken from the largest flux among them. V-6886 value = 0.012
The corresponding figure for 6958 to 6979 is 0.001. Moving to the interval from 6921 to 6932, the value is 0.014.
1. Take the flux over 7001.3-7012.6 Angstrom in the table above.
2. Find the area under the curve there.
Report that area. 8.84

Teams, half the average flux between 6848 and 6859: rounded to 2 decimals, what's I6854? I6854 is 0.41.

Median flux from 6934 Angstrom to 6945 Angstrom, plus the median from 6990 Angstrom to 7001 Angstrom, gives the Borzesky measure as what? 1.54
